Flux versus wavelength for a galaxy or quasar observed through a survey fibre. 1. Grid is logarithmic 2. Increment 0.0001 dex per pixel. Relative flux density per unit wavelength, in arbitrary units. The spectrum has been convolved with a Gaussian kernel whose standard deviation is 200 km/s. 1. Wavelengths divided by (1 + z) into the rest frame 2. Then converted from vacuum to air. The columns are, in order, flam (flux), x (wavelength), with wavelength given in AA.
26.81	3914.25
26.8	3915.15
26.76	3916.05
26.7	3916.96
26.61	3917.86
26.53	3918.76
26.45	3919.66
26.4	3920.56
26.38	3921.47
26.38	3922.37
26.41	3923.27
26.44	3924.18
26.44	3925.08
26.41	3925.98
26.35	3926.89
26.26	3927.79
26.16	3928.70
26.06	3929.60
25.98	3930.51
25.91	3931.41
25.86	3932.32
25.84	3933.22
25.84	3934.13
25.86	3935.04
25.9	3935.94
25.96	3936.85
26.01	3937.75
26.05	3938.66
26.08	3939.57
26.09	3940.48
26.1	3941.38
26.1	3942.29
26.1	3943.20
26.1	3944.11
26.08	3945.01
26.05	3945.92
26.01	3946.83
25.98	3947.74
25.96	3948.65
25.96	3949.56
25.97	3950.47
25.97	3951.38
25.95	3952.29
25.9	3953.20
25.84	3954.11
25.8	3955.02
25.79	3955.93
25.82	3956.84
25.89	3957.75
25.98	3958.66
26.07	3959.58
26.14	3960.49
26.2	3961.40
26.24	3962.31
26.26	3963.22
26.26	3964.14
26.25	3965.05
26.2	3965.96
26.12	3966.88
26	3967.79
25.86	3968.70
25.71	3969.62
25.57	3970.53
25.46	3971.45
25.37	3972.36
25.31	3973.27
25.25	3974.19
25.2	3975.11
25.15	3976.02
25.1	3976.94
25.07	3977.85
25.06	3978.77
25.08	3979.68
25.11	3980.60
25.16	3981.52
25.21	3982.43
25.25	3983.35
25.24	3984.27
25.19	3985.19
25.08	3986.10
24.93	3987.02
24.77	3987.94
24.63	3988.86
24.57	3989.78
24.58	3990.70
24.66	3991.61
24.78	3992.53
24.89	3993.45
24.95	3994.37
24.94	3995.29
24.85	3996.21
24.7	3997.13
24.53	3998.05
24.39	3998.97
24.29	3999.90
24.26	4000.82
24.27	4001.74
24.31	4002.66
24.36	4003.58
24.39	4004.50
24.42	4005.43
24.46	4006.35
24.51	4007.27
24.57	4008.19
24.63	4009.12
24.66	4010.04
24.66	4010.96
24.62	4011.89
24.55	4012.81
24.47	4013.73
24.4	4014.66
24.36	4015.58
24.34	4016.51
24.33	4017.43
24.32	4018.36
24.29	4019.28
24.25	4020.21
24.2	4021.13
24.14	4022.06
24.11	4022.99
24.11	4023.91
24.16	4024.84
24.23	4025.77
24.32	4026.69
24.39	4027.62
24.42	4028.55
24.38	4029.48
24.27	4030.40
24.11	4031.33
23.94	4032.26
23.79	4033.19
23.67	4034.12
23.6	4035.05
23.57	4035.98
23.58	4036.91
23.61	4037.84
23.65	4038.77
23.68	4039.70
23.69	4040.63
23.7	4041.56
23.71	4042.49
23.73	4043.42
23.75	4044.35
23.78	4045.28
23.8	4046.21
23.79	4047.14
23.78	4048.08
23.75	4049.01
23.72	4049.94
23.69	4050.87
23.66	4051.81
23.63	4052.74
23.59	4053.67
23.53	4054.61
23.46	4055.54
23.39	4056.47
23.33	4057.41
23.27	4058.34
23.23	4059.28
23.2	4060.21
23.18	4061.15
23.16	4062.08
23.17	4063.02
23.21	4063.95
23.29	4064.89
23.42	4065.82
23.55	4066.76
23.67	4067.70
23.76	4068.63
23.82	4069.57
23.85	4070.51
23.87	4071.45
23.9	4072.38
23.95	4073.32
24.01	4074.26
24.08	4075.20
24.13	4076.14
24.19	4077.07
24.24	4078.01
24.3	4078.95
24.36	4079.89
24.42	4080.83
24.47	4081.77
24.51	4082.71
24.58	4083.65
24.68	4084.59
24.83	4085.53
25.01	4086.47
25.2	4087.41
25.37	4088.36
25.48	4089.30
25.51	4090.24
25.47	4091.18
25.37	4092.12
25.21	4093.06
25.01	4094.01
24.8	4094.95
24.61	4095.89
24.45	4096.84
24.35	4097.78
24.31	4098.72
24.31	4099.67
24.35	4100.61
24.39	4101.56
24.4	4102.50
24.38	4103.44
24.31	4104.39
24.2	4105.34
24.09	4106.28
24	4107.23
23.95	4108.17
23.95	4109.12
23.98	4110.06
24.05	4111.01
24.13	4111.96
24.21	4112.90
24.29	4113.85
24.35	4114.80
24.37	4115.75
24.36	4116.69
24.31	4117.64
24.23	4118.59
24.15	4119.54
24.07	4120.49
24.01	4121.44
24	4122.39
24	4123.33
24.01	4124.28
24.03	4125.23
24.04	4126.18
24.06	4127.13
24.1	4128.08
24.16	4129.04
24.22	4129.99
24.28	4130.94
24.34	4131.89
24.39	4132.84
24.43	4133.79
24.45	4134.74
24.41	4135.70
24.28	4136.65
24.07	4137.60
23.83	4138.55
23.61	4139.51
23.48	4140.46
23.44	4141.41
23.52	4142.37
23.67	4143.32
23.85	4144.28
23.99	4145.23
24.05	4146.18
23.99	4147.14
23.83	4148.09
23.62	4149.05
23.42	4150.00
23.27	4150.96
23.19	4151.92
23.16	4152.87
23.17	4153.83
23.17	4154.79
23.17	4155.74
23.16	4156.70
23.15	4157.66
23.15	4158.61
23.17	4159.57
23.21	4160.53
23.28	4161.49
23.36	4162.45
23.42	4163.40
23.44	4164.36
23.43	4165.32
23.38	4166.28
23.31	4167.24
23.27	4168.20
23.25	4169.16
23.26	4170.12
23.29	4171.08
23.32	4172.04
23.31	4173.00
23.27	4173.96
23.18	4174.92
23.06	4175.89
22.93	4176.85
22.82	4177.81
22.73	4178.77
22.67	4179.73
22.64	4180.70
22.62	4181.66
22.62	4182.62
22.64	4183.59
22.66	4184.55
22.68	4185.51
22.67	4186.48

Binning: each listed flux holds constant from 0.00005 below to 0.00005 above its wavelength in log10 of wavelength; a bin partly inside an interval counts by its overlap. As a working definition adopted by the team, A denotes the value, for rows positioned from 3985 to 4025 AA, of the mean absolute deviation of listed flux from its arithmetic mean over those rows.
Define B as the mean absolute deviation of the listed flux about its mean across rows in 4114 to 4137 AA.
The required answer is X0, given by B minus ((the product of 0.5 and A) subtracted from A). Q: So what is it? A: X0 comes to 0.03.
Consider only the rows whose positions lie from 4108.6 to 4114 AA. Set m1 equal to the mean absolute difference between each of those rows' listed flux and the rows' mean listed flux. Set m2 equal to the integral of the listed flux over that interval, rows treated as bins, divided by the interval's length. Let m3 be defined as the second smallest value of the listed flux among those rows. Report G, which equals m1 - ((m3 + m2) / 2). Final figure -23.9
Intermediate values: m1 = 0.108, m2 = 24.1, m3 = 23.98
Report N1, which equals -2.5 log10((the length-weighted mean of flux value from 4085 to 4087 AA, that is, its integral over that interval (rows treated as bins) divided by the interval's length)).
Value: -3.49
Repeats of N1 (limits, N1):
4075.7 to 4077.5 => -3.46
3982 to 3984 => -3.50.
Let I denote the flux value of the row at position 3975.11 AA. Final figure 25.2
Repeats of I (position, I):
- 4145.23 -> 23.99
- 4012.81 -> 24.55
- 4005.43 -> 24.42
